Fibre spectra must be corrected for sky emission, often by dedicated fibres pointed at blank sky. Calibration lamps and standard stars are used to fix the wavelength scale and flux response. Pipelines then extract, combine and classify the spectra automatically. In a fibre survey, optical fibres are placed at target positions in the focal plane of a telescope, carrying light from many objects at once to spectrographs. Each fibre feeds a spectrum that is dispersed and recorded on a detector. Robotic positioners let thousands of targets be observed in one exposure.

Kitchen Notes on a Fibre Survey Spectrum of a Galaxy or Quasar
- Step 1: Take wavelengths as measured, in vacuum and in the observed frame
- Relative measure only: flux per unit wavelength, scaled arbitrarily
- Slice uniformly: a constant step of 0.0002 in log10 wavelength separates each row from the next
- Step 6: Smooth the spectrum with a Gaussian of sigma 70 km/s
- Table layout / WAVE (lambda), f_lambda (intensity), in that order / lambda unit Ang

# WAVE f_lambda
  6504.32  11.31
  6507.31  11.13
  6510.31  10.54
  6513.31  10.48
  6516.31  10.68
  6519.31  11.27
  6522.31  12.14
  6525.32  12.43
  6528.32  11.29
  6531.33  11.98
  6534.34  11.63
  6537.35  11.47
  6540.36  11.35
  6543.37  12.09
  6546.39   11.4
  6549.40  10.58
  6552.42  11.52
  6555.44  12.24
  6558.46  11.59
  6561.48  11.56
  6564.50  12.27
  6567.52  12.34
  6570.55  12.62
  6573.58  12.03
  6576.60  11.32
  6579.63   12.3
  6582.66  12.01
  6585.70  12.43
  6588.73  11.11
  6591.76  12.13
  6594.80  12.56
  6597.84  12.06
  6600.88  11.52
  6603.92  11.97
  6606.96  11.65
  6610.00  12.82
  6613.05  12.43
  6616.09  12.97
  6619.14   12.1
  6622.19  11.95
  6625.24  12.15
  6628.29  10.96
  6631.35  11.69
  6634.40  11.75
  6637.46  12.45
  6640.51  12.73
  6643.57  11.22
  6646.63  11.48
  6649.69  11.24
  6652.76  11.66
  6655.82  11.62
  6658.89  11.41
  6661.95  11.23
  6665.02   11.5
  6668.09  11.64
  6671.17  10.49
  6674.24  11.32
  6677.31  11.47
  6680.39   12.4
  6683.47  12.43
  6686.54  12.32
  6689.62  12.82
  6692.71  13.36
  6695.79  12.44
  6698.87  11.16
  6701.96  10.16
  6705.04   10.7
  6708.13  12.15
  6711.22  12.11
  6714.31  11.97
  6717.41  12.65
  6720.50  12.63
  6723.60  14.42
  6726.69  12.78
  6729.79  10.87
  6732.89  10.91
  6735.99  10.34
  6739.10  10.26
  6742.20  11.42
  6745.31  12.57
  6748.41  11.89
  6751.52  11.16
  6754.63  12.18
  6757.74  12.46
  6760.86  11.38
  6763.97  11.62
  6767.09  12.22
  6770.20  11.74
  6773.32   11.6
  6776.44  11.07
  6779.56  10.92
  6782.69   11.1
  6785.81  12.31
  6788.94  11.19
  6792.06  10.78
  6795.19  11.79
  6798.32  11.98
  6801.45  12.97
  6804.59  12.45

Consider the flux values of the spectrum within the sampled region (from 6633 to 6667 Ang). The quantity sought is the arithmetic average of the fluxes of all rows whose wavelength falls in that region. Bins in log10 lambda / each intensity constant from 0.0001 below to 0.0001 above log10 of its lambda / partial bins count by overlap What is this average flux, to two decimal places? 11.66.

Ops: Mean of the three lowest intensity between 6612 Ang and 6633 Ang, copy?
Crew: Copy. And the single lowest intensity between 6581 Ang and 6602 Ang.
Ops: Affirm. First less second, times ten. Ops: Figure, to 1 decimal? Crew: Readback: 4.2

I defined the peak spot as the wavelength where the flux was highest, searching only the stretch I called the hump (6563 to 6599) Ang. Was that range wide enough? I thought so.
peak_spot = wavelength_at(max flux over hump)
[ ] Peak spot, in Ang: 6570.55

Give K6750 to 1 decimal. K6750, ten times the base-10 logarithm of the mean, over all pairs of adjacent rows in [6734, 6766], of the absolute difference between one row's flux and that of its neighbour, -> -1.5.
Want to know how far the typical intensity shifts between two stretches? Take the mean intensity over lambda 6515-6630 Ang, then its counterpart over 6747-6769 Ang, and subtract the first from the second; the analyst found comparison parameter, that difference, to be 0.0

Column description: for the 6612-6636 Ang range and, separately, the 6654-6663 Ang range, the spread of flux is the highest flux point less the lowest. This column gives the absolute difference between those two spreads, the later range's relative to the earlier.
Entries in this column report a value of 1.6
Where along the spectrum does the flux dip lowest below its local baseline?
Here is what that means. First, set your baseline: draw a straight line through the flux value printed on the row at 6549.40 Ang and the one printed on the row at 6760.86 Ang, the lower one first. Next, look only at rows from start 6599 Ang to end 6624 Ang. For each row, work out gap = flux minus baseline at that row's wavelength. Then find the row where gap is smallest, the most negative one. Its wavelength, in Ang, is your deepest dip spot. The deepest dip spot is 6600.88 Ang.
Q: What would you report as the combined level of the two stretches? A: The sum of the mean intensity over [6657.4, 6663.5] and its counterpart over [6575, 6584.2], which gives 23.2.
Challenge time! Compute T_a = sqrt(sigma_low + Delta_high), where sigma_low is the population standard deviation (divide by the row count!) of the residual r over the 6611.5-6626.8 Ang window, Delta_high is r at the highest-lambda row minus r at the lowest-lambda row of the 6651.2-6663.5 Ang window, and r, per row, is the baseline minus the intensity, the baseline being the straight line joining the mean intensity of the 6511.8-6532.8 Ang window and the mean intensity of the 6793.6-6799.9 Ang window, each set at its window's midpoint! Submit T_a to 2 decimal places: 0.90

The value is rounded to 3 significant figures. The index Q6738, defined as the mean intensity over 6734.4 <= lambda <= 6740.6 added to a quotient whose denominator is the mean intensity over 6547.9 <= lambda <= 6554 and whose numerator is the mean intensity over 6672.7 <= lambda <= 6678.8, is 11.3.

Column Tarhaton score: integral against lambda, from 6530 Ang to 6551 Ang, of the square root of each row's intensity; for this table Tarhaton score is 71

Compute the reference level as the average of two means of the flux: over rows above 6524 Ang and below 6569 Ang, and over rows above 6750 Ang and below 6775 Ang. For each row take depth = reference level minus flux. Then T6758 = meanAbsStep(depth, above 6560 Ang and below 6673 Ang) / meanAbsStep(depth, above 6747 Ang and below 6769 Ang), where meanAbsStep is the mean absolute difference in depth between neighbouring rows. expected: 0.8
